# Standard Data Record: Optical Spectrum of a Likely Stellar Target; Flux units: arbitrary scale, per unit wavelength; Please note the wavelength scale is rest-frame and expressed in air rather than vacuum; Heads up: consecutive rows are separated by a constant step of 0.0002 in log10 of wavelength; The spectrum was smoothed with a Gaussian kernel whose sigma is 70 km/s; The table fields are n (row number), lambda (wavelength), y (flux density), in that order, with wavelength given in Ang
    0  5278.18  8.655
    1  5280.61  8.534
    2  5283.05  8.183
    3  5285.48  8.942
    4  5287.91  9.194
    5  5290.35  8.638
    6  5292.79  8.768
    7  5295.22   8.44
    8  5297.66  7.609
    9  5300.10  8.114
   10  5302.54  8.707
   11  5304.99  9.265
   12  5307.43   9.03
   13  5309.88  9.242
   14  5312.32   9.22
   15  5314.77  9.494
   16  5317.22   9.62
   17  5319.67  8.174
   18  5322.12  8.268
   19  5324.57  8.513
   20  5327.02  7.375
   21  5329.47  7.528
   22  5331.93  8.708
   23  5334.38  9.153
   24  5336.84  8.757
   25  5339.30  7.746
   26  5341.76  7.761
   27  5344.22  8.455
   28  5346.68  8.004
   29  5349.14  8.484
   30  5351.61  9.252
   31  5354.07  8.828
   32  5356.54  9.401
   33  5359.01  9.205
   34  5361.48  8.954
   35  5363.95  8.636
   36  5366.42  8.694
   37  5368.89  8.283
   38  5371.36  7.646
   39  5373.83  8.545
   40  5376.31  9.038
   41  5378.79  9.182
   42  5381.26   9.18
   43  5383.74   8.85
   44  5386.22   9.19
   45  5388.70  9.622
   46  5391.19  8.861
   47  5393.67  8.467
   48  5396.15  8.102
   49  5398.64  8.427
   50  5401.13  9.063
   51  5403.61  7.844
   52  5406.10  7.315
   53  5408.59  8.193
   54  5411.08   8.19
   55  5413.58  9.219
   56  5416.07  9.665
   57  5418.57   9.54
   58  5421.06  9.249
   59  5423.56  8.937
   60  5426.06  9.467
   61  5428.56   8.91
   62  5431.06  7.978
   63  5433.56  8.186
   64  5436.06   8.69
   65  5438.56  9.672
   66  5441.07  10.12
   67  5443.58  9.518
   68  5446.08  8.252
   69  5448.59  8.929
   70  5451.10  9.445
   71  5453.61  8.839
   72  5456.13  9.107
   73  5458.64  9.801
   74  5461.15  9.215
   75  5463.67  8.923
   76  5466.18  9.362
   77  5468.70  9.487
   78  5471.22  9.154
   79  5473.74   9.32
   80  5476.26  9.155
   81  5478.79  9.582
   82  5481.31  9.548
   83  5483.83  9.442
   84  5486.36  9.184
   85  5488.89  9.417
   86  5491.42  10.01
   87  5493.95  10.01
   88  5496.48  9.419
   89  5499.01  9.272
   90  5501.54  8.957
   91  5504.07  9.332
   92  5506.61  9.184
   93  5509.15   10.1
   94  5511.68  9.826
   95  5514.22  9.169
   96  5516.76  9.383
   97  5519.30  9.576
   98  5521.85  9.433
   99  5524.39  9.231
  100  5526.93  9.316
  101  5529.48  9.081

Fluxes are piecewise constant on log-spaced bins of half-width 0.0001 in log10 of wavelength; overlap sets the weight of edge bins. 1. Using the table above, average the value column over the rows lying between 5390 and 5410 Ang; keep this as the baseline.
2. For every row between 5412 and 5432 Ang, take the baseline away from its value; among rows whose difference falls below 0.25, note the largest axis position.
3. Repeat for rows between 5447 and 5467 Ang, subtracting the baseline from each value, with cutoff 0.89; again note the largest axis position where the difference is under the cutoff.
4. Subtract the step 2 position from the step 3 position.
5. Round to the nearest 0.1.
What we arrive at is 32.6 Ang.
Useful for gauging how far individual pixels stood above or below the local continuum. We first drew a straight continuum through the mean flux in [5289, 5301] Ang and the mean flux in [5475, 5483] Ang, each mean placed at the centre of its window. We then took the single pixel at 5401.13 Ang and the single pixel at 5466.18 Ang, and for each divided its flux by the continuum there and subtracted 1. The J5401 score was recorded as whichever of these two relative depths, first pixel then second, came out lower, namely 0.00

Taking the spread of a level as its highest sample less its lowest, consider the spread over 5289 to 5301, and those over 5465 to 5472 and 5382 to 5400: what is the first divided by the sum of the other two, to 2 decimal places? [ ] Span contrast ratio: 0.63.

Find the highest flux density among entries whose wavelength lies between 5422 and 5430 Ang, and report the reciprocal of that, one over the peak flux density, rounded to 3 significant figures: 0.106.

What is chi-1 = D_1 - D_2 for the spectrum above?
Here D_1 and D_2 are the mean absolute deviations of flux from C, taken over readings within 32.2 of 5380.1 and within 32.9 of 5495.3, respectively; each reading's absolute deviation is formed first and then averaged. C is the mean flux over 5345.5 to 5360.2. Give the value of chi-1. -0.10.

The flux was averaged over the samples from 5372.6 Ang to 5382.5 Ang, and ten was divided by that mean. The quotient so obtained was 1.11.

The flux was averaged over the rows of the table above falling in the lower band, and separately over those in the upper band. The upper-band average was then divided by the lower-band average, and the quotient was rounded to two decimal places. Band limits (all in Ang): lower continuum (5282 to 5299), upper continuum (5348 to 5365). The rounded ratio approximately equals 1.05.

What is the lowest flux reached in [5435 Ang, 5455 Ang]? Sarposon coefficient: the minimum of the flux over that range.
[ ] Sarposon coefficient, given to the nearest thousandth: 8.252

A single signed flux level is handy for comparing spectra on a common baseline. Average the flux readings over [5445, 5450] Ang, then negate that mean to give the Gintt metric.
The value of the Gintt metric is -8.6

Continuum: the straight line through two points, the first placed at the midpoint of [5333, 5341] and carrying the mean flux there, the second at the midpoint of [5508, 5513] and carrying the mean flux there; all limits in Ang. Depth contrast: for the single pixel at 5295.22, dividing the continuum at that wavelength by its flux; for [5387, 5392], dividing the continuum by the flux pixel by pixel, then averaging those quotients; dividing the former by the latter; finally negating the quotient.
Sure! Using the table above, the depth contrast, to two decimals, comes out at -1.00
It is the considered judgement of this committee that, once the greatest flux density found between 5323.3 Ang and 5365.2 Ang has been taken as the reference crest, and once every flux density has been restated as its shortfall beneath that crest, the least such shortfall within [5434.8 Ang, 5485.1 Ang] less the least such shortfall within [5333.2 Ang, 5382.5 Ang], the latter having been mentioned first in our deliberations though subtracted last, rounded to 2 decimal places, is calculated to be -0.72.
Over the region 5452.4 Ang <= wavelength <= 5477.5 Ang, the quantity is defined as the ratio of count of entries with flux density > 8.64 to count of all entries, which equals 1.00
